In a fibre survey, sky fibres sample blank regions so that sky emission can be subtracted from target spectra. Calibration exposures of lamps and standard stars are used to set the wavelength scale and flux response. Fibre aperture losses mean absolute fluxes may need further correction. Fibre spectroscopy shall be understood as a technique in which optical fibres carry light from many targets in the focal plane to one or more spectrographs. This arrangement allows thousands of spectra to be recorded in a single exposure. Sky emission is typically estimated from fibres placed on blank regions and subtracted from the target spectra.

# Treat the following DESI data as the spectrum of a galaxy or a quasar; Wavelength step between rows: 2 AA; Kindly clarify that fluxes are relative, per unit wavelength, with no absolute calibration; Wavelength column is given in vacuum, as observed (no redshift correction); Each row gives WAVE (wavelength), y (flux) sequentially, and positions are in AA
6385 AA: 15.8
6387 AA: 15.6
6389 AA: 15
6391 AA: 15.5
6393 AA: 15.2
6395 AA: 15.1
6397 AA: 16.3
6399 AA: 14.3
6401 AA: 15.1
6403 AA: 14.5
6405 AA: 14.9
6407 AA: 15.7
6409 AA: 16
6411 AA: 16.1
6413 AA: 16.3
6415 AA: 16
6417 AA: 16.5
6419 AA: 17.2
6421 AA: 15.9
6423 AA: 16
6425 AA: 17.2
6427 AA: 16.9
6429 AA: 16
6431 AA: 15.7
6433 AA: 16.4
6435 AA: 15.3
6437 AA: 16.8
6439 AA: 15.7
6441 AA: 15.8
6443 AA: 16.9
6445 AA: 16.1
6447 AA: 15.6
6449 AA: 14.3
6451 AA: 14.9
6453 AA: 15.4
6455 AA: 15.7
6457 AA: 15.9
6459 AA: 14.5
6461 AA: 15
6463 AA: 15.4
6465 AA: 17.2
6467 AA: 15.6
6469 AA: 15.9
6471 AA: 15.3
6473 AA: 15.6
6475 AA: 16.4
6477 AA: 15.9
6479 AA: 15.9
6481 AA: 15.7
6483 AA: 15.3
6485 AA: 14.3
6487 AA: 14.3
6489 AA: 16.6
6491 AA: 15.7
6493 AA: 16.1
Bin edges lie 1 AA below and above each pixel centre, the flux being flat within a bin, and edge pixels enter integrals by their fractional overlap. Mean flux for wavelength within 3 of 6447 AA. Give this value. 15.3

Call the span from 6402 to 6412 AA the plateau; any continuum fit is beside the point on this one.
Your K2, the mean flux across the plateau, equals 15.4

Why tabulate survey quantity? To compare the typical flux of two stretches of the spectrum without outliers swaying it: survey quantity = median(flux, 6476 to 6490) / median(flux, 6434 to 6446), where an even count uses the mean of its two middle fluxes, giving 0.984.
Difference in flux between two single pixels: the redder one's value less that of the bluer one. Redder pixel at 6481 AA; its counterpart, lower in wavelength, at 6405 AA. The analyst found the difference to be 0.80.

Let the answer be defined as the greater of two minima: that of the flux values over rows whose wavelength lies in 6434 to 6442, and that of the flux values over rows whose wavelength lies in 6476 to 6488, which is 15.3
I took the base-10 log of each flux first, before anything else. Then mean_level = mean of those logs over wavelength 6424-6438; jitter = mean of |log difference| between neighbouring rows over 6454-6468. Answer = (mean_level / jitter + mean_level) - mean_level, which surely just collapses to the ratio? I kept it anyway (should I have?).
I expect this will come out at 45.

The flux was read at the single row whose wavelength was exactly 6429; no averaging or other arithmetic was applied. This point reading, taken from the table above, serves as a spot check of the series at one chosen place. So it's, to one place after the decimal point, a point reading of 16.0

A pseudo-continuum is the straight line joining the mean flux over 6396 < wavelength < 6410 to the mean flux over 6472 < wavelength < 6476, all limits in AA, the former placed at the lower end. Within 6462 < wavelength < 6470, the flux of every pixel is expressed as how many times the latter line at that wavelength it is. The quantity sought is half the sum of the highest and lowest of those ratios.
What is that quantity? 1.03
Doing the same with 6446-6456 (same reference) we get 0.95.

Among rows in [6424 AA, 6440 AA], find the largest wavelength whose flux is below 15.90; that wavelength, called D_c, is 6439 AA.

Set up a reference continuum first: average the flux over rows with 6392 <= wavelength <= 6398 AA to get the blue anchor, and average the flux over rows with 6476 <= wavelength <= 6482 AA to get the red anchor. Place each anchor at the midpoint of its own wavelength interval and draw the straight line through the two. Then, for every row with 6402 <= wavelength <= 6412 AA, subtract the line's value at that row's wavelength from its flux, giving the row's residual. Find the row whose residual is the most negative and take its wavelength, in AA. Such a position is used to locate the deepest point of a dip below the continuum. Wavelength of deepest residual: 6403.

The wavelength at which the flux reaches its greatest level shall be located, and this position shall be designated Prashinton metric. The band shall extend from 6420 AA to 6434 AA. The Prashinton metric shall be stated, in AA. 6425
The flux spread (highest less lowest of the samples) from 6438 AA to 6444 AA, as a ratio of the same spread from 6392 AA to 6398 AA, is 1.00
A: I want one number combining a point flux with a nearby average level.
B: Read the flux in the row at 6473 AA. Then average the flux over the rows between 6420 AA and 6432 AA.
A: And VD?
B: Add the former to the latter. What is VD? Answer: 31.9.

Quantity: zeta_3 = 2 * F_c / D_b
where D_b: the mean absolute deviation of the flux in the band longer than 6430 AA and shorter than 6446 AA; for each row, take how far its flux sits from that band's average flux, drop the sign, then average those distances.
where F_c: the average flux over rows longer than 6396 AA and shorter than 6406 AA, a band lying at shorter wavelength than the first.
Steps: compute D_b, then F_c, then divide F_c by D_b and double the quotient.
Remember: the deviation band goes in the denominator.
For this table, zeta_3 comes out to 65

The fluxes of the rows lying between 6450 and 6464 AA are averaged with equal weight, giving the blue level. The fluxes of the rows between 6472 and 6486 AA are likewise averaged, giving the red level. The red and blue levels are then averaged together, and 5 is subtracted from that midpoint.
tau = 10.42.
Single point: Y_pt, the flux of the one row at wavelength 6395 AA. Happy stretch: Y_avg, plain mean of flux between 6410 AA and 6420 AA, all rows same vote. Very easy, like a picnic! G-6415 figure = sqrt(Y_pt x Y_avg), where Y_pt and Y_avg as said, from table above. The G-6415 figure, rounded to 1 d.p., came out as 15.7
